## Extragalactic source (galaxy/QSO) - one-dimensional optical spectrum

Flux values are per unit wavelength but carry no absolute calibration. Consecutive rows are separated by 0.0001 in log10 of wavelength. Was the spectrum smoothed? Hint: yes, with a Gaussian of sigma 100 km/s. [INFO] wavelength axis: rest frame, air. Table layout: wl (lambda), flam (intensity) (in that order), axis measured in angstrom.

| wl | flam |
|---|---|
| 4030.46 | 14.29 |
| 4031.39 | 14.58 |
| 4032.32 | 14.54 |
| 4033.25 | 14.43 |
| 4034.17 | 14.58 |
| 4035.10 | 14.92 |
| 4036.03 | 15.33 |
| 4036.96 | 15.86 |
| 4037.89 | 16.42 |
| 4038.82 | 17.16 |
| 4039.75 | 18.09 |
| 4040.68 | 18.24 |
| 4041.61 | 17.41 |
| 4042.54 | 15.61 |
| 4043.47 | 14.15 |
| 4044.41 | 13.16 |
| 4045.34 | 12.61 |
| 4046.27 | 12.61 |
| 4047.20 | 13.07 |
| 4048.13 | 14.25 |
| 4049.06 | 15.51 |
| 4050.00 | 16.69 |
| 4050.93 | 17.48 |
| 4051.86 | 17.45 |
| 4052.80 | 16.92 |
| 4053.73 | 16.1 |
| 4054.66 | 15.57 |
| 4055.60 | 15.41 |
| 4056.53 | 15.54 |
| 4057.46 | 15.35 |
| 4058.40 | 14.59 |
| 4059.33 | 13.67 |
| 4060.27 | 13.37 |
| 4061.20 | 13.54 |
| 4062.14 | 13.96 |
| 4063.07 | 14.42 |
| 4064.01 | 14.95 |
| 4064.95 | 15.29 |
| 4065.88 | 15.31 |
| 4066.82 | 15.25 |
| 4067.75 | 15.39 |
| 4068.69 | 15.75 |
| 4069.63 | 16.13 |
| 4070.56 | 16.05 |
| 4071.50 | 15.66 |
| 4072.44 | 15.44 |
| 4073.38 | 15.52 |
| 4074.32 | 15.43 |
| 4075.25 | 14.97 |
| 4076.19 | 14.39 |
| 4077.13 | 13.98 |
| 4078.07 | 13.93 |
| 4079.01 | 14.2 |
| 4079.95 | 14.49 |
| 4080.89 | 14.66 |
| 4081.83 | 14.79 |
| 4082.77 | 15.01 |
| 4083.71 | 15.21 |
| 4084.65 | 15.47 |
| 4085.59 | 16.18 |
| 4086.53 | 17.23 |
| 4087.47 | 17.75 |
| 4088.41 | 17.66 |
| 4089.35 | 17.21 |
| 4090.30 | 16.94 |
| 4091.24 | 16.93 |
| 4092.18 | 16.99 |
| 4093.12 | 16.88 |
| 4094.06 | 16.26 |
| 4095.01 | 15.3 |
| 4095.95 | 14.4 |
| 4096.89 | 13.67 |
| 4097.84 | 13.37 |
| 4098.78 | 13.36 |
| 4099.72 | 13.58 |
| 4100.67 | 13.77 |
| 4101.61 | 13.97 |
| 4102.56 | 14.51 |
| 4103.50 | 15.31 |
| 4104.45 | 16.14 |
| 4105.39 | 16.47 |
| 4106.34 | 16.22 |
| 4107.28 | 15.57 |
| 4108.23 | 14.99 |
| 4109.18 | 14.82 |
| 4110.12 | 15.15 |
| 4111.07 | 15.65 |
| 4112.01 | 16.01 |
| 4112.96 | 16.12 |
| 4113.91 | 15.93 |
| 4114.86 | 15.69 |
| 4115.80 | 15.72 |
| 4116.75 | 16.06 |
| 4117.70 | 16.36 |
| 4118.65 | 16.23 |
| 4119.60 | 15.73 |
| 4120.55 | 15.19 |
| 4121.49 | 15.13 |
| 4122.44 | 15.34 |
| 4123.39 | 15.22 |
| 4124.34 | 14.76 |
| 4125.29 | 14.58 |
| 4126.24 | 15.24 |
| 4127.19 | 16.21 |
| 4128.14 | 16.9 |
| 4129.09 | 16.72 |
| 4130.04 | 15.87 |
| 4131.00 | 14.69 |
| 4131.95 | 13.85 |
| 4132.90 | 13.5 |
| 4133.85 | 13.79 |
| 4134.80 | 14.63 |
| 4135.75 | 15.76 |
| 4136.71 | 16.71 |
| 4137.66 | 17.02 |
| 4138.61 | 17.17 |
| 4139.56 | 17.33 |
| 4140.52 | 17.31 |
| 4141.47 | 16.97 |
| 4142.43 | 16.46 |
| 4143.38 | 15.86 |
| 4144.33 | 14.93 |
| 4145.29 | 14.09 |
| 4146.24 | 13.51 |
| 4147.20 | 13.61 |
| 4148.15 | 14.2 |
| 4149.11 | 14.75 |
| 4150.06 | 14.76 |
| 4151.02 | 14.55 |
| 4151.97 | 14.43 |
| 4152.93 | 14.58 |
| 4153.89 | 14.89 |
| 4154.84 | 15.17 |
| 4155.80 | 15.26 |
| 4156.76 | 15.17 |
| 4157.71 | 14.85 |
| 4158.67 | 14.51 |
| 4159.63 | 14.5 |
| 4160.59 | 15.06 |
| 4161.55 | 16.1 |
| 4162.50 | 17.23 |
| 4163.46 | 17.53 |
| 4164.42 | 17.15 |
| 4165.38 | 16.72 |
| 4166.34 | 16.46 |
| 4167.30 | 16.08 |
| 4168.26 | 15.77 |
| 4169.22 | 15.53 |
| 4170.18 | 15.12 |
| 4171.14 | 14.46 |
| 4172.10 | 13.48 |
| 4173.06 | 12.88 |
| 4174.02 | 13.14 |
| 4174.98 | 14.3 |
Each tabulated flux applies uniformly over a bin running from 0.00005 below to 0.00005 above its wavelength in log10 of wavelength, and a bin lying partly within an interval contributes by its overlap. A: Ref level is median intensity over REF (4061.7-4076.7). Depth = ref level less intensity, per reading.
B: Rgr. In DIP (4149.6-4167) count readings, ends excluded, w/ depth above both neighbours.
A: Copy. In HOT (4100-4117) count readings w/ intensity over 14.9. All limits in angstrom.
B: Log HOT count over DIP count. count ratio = 7.0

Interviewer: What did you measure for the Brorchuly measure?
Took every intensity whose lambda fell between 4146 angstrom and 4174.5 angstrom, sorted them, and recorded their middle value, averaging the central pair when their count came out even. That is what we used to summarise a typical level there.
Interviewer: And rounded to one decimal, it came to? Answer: 14.9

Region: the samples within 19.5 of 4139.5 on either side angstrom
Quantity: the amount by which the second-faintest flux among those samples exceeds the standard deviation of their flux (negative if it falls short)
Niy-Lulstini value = 12.4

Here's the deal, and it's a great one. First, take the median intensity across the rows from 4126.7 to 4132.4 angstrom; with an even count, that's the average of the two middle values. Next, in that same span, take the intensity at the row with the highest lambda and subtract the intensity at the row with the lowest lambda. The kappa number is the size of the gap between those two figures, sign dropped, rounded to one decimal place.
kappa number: 18.4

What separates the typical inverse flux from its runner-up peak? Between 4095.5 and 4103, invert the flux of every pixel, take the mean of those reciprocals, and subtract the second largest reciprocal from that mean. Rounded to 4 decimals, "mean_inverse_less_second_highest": -0.0024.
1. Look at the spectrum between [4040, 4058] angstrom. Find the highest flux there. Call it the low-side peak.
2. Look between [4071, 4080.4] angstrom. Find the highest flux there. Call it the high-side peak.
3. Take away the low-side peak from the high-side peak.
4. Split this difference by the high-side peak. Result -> -0.16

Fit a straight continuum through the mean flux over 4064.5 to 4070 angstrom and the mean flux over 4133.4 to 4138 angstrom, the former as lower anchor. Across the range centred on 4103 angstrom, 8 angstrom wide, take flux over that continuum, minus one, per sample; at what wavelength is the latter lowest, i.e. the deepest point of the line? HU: 4099.72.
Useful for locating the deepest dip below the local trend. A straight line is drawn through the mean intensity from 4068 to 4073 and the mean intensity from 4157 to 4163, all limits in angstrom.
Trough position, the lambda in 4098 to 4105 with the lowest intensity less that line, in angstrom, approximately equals 4098.78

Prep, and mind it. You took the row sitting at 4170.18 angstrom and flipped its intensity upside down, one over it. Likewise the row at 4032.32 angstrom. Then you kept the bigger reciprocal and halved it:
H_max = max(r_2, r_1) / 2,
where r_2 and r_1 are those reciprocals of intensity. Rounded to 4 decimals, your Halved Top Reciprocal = 0.0344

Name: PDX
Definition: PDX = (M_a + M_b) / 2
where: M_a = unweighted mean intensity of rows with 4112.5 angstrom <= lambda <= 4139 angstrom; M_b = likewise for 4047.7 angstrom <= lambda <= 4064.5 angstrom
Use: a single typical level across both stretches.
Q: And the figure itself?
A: 15.4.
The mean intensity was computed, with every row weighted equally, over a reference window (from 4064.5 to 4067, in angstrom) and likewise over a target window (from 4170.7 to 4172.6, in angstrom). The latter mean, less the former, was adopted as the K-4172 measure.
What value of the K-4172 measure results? -1.3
